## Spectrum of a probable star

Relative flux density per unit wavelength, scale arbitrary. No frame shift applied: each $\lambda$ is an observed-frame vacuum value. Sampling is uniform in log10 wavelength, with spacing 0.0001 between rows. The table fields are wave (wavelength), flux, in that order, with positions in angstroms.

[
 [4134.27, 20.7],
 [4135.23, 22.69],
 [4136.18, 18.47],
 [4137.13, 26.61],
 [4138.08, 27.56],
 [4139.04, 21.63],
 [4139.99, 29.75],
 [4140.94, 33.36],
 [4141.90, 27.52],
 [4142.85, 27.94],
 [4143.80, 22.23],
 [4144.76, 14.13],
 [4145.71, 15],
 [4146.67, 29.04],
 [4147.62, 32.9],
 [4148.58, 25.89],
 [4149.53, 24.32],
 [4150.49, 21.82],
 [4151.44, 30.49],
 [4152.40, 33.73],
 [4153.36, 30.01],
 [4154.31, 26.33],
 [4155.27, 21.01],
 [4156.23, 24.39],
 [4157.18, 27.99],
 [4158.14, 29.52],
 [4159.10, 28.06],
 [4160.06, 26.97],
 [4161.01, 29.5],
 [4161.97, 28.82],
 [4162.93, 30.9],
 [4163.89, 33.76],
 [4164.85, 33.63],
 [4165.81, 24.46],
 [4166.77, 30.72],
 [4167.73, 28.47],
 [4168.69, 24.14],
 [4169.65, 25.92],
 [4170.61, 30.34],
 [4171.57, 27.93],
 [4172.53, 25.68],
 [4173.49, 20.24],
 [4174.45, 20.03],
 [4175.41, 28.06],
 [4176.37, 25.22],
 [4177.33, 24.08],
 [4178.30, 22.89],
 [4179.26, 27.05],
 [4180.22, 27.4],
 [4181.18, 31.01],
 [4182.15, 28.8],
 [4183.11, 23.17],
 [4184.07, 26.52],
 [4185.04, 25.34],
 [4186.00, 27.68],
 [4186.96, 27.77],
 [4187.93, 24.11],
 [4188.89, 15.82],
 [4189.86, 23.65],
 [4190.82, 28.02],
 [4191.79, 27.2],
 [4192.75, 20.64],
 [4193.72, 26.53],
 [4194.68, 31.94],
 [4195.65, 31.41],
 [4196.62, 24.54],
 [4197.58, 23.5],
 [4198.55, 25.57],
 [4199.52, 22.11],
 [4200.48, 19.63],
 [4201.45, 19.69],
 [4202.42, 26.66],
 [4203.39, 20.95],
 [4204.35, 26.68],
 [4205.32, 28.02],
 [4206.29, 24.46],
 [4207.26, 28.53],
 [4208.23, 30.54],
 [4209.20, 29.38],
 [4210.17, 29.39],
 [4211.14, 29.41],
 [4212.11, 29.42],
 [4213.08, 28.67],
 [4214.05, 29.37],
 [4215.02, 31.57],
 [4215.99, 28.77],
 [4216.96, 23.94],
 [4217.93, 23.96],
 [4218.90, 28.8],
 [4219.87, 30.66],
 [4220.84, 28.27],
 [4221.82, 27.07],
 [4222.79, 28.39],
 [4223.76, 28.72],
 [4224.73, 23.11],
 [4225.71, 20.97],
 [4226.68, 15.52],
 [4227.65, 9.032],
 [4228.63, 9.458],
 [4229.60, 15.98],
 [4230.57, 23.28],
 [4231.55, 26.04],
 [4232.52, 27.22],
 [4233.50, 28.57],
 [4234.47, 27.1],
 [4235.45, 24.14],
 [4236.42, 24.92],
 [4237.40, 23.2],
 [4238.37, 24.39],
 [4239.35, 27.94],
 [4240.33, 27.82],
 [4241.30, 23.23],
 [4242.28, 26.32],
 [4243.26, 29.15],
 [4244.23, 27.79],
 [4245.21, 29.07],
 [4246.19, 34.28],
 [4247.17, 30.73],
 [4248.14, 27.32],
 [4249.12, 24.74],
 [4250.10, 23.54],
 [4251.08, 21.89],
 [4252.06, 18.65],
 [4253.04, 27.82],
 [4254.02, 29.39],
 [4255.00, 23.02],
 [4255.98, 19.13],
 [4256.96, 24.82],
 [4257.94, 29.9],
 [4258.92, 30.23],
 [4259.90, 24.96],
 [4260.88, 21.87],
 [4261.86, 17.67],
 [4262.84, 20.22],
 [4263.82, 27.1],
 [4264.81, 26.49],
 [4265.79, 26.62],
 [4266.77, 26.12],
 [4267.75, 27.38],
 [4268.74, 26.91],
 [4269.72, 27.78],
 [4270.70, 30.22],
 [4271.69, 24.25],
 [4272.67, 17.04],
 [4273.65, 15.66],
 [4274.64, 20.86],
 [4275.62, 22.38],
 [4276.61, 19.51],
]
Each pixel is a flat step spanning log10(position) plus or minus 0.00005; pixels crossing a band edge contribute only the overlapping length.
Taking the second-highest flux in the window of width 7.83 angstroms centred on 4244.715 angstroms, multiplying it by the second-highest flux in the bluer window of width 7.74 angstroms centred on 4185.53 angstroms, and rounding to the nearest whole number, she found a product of 853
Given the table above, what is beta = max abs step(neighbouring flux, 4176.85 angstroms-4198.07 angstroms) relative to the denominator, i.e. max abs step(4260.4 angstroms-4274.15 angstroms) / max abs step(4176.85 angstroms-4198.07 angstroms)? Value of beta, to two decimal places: 0.87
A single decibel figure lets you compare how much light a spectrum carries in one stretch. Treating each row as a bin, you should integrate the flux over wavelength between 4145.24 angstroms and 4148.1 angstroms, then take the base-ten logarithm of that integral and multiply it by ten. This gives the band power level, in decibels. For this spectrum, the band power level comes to 18.7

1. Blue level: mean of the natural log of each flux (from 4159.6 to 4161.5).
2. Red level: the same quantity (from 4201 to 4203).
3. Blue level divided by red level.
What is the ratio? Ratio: 1.07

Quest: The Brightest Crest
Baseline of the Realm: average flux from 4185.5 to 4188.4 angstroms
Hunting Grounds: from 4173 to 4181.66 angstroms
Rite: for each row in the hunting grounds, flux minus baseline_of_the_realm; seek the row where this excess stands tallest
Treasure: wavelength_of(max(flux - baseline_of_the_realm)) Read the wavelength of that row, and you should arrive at 4181.18 angstroms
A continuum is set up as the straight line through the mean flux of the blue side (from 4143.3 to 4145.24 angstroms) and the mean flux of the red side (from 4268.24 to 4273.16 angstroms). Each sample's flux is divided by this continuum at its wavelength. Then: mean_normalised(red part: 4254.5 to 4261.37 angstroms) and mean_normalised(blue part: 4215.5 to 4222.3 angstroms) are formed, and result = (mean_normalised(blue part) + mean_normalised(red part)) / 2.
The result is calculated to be 1.12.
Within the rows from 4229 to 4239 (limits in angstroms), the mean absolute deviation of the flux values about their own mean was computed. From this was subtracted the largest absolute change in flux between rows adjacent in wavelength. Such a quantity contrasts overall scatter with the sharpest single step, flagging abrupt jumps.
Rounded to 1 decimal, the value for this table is -5.0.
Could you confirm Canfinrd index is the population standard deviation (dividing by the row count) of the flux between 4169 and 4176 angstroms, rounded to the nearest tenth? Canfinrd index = 3.7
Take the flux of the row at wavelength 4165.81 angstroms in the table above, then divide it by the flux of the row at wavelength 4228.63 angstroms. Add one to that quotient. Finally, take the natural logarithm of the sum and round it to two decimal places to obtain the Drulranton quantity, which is 1.28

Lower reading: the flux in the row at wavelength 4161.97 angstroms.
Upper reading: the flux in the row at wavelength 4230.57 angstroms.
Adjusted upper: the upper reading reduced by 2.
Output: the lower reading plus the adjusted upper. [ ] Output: 50.1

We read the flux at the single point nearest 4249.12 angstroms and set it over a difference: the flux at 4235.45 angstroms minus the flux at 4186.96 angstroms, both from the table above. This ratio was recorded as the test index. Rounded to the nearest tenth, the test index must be -6.8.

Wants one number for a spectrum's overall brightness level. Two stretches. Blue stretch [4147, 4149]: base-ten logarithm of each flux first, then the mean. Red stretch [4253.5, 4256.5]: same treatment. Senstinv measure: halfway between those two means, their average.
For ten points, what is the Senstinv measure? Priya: 1.42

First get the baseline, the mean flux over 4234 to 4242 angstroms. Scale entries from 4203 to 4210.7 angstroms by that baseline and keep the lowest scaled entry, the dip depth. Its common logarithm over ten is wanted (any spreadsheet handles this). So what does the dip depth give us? -0.008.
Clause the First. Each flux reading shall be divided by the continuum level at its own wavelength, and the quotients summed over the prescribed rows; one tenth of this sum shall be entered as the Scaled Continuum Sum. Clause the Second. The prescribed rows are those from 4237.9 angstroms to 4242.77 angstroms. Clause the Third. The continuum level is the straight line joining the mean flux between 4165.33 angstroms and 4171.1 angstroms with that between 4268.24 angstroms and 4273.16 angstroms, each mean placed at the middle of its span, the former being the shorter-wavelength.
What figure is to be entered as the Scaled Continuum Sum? 0.50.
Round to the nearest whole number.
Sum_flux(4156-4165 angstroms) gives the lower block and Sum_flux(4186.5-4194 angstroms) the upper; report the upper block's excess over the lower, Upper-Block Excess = -100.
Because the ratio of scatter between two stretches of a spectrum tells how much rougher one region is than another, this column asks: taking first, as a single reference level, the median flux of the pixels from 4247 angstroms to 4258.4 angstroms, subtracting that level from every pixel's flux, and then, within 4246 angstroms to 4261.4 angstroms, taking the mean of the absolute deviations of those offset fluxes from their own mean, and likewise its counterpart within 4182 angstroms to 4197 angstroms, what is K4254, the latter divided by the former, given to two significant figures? 0.80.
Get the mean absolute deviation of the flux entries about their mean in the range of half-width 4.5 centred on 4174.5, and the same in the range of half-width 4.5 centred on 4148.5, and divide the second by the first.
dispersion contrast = 2.1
